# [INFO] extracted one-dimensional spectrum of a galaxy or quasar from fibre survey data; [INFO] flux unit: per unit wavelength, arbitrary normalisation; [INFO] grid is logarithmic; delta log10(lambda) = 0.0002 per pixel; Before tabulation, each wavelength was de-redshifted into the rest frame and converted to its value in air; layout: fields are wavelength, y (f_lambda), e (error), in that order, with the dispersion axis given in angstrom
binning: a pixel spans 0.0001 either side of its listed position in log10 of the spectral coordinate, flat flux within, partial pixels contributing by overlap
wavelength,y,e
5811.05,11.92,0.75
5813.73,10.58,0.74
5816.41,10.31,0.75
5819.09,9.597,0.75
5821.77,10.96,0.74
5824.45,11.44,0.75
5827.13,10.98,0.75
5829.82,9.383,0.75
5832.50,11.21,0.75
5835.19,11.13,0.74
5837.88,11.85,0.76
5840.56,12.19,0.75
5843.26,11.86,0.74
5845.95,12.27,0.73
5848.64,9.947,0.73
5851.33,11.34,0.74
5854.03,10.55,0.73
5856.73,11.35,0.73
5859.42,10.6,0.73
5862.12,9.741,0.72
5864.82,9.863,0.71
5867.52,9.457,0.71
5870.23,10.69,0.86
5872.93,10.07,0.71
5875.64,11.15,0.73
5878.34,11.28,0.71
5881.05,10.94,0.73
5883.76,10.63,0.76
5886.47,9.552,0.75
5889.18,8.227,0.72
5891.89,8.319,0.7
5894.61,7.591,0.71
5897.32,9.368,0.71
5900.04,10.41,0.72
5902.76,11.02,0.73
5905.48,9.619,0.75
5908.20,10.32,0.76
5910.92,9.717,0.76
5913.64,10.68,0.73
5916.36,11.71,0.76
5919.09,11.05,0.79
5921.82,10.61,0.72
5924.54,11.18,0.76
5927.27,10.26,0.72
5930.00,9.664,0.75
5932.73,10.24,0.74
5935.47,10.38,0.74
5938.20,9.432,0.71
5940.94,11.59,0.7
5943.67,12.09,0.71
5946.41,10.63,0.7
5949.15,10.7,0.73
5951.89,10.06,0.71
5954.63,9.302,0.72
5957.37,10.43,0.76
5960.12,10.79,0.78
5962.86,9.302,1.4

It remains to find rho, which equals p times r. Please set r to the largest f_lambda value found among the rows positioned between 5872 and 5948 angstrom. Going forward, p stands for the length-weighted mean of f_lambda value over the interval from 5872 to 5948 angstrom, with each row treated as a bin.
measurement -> 124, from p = 10.3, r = 12.09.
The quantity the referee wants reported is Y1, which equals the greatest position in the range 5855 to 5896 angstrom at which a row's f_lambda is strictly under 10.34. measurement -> 5894.61 angstrom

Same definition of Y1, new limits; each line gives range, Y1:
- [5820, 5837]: 5829.82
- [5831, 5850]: 5848.64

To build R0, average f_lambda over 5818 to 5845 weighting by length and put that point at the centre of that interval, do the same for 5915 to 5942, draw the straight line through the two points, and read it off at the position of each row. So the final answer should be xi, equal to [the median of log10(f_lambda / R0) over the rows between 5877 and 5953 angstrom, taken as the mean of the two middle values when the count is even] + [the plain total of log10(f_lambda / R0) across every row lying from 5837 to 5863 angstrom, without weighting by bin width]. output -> 0.04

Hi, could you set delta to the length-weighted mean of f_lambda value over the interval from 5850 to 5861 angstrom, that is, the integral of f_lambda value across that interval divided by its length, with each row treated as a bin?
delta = 10.9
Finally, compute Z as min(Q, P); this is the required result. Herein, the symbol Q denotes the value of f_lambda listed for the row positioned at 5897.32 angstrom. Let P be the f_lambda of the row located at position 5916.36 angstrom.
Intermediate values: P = 11.71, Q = 9.368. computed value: 9.4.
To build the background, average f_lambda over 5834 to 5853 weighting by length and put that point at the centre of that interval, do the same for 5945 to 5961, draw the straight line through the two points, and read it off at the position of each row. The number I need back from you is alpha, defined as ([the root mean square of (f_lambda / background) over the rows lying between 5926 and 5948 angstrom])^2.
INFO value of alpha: 1.02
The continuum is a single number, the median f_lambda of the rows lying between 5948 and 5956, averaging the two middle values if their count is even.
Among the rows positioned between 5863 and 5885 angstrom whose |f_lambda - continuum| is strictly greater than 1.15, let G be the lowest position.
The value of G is 5878.34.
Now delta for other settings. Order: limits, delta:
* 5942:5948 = 11.4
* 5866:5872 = 10.1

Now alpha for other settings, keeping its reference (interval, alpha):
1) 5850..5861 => 0.93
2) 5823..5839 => 0.90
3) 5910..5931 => 0.99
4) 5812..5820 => 0.74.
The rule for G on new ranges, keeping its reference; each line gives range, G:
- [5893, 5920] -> 5894.61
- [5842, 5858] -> 5843.26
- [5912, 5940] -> 5916.36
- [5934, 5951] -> 5940.94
